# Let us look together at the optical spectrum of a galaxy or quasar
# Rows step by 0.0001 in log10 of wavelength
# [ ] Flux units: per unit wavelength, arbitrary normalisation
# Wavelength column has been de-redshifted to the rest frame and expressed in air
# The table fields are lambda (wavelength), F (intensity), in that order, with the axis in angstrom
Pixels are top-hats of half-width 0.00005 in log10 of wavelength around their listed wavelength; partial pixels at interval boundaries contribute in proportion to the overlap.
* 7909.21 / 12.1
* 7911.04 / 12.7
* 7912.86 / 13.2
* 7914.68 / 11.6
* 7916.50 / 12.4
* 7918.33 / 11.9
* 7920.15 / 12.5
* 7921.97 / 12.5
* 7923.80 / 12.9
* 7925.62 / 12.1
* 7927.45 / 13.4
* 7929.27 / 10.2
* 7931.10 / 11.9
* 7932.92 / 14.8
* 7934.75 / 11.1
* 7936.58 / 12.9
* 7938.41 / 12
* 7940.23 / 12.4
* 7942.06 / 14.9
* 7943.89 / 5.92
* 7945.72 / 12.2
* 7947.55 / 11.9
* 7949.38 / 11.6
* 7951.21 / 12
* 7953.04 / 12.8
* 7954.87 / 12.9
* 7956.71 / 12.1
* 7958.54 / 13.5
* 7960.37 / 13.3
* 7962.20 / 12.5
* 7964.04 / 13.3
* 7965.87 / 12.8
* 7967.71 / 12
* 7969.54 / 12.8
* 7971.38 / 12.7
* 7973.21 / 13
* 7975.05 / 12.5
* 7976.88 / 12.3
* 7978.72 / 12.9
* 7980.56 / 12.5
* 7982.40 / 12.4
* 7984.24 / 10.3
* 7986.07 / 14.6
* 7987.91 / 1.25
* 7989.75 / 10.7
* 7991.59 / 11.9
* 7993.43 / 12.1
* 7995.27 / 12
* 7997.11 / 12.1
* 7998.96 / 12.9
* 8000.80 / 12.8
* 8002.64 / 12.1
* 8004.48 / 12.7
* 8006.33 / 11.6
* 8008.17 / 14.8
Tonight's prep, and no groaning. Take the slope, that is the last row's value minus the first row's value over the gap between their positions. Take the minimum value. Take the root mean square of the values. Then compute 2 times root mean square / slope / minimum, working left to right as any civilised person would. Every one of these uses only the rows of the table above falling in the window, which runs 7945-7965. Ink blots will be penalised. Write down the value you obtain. 36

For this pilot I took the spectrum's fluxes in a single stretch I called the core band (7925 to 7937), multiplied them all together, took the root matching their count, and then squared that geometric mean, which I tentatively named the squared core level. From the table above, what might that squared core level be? 150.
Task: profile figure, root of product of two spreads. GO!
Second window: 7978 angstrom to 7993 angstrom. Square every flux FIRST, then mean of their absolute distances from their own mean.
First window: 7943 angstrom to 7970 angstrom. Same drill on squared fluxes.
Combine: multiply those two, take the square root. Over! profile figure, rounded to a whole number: 30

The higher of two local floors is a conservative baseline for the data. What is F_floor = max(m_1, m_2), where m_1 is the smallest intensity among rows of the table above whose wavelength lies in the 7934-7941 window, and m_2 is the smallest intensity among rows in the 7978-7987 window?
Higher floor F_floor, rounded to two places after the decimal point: 11.10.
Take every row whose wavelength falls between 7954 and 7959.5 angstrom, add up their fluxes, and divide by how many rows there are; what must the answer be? 12.8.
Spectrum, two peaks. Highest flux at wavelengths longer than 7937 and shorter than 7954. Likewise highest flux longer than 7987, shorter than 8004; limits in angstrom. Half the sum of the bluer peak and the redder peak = 13.9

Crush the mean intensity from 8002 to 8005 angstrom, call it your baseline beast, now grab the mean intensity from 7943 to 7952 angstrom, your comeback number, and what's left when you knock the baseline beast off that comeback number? -1.7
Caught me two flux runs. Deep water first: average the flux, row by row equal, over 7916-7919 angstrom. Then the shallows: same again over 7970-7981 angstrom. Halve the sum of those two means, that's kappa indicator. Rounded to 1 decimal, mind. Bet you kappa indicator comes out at 12.4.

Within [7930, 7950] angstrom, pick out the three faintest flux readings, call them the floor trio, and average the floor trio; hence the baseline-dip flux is 9.5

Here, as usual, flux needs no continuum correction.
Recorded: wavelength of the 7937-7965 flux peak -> 7942.06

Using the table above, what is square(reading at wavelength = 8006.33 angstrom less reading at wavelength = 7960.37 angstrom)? 2.9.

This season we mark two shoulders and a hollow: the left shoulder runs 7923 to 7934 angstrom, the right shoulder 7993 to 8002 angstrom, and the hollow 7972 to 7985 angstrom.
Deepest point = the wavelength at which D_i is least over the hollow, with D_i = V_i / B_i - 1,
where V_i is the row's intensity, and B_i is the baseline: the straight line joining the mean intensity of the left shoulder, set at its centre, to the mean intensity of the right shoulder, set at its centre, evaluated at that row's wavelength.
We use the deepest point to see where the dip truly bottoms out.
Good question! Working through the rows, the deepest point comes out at 7984.24 angstrom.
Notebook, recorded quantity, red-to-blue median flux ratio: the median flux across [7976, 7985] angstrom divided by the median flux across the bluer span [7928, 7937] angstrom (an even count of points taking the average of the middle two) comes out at 1.04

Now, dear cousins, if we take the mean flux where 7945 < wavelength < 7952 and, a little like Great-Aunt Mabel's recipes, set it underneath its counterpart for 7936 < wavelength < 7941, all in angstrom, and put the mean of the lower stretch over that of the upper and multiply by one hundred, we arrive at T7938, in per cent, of 104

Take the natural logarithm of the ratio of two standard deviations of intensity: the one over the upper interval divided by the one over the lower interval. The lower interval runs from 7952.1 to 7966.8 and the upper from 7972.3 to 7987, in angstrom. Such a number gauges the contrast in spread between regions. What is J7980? 0.93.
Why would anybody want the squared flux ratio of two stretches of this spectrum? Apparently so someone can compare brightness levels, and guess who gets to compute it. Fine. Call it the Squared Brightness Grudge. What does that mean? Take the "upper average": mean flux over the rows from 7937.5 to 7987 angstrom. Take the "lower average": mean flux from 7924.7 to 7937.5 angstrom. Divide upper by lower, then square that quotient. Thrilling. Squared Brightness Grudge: 1.01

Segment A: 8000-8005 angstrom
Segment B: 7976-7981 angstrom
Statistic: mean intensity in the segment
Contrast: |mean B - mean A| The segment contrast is 0.03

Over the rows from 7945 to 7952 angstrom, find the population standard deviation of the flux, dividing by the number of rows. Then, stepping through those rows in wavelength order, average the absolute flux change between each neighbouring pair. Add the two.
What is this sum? 0.55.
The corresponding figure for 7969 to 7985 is 1.30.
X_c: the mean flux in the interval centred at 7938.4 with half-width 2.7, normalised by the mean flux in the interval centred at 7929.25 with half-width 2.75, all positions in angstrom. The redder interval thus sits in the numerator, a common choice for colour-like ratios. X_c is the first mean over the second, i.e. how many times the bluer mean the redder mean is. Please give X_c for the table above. 1.05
